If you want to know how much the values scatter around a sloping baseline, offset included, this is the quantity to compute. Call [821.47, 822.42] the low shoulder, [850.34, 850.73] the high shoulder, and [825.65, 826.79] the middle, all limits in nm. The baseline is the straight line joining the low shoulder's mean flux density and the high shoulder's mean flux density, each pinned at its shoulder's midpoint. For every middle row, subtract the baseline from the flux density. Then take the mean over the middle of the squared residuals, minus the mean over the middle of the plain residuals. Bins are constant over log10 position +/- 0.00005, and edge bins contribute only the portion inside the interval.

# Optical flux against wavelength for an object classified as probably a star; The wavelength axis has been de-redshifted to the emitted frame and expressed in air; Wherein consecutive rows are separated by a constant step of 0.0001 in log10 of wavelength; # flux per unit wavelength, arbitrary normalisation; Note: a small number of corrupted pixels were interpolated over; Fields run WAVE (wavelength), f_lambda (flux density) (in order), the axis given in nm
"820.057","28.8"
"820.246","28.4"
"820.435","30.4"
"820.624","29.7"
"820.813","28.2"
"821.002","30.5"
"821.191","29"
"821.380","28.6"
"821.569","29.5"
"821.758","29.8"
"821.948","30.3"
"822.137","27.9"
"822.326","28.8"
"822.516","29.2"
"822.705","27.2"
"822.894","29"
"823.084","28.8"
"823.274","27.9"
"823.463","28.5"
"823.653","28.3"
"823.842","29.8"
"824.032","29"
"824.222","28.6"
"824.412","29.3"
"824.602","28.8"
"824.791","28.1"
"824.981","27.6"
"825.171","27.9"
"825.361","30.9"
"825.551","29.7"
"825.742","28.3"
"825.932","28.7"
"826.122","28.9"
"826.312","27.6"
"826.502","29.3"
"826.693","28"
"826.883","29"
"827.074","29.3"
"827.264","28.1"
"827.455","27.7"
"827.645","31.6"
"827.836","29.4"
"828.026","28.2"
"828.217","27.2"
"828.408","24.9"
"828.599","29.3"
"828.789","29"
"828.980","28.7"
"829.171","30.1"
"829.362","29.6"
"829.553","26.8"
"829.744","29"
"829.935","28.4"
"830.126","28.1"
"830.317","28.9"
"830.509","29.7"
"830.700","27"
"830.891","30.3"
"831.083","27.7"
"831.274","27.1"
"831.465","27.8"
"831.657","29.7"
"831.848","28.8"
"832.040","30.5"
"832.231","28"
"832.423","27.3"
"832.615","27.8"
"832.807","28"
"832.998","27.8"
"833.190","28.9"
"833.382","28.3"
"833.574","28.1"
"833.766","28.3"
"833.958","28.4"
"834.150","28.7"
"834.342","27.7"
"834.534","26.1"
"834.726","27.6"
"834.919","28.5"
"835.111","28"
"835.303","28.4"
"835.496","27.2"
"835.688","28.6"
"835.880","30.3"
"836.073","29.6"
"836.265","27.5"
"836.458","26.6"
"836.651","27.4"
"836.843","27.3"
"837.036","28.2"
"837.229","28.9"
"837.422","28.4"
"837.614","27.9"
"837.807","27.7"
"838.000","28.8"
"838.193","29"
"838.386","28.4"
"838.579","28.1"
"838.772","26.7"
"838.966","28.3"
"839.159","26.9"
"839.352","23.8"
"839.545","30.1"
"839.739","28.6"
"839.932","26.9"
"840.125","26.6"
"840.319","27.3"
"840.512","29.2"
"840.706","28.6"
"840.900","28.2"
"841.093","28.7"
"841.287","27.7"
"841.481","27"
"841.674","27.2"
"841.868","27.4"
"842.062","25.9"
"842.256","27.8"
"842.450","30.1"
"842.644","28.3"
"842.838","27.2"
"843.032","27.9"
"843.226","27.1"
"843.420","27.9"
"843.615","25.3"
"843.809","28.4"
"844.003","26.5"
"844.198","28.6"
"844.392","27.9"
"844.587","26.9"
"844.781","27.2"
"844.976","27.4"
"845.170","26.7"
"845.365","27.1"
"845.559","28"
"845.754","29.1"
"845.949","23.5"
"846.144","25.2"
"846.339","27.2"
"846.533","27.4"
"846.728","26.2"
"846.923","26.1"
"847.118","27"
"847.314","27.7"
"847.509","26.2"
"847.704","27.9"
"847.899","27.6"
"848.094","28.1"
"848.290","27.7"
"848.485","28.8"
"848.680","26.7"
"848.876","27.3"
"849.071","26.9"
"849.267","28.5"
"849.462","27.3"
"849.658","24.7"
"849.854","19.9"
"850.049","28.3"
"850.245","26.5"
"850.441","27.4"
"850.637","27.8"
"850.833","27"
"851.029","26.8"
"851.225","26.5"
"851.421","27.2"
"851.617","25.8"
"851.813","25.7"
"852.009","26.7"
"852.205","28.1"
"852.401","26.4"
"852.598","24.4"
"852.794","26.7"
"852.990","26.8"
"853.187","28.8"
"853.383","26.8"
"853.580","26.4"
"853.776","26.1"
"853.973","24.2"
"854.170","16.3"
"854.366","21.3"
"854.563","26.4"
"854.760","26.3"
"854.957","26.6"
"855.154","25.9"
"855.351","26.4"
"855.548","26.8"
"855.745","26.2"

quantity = 1.2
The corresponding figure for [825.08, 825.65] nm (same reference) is 1.3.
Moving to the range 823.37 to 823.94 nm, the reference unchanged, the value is 0.8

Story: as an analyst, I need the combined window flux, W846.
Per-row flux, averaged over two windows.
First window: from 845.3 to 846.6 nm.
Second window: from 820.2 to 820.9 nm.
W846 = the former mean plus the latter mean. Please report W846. 56.0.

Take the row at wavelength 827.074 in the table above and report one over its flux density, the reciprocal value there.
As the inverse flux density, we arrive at 0.0341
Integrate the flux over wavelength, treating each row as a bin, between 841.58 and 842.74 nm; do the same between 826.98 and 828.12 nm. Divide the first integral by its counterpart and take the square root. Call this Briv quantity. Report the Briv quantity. 0.99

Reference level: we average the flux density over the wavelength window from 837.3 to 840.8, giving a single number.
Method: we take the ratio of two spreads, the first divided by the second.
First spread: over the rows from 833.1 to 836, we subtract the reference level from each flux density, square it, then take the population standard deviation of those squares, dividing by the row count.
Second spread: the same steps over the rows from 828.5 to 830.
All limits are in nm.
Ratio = 1.1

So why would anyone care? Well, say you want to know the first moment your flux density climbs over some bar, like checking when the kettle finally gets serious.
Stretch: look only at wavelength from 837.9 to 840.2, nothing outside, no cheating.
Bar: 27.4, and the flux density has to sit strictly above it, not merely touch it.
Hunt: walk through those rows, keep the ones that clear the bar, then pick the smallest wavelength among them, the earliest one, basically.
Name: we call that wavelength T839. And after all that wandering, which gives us 838.000 nm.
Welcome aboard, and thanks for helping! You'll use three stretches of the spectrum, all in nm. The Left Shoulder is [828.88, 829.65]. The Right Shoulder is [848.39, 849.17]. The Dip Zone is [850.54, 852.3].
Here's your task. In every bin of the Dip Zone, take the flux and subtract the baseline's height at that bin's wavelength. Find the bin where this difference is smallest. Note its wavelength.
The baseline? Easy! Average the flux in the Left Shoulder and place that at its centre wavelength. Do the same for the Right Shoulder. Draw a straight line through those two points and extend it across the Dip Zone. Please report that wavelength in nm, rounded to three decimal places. 851.813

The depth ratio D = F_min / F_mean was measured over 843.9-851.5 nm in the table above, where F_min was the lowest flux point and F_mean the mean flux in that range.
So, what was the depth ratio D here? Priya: 0.739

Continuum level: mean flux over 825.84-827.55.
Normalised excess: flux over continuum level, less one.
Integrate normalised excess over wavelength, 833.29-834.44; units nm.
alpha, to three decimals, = -0.011 nm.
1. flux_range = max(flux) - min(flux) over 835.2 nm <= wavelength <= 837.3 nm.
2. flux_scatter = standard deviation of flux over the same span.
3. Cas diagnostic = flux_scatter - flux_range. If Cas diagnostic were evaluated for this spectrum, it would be -2.6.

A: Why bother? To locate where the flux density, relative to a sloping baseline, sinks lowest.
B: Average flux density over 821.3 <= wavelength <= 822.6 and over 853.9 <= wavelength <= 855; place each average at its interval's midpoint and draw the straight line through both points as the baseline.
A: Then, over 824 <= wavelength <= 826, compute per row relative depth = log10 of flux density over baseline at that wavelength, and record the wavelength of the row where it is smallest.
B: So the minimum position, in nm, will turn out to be 824.981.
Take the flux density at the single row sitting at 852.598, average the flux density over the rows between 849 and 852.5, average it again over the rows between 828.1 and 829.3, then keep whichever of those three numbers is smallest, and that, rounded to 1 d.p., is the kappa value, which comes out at 24.4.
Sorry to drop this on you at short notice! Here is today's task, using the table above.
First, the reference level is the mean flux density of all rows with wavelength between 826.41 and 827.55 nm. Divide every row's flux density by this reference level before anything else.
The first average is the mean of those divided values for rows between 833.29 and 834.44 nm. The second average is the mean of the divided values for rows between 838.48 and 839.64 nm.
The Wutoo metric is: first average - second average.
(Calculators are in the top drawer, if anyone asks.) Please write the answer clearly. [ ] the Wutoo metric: 0.033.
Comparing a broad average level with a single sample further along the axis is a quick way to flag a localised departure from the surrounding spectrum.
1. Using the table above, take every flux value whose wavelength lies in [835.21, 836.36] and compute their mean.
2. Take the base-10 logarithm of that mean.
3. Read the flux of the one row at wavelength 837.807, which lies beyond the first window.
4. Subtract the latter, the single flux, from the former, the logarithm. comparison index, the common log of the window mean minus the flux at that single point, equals -26.2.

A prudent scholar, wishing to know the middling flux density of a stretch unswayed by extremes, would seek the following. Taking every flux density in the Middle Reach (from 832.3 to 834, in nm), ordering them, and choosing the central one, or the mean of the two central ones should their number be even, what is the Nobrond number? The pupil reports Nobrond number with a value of 28.1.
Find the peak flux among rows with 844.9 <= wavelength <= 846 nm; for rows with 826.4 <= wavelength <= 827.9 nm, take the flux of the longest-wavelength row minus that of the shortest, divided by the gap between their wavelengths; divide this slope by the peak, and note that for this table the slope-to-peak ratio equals 0.00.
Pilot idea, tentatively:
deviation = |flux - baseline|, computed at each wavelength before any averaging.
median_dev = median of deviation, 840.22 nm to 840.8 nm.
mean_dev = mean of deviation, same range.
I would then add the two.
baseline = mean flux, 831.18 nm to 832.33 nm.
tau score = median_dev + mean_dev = 1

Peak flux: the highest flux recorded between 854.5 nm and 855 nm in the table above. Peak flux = 26.6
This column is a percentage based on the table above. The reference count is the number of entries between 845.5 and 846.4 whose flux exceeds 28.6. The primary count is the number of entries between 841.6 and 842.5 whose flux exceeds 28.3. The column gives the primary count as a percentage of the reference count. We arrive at 100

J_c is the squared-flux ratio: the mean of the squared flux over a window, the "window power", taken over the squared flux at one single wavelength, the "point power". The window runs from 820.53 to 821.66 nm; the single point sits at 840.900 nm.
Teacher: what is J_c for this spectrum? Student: 1.08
